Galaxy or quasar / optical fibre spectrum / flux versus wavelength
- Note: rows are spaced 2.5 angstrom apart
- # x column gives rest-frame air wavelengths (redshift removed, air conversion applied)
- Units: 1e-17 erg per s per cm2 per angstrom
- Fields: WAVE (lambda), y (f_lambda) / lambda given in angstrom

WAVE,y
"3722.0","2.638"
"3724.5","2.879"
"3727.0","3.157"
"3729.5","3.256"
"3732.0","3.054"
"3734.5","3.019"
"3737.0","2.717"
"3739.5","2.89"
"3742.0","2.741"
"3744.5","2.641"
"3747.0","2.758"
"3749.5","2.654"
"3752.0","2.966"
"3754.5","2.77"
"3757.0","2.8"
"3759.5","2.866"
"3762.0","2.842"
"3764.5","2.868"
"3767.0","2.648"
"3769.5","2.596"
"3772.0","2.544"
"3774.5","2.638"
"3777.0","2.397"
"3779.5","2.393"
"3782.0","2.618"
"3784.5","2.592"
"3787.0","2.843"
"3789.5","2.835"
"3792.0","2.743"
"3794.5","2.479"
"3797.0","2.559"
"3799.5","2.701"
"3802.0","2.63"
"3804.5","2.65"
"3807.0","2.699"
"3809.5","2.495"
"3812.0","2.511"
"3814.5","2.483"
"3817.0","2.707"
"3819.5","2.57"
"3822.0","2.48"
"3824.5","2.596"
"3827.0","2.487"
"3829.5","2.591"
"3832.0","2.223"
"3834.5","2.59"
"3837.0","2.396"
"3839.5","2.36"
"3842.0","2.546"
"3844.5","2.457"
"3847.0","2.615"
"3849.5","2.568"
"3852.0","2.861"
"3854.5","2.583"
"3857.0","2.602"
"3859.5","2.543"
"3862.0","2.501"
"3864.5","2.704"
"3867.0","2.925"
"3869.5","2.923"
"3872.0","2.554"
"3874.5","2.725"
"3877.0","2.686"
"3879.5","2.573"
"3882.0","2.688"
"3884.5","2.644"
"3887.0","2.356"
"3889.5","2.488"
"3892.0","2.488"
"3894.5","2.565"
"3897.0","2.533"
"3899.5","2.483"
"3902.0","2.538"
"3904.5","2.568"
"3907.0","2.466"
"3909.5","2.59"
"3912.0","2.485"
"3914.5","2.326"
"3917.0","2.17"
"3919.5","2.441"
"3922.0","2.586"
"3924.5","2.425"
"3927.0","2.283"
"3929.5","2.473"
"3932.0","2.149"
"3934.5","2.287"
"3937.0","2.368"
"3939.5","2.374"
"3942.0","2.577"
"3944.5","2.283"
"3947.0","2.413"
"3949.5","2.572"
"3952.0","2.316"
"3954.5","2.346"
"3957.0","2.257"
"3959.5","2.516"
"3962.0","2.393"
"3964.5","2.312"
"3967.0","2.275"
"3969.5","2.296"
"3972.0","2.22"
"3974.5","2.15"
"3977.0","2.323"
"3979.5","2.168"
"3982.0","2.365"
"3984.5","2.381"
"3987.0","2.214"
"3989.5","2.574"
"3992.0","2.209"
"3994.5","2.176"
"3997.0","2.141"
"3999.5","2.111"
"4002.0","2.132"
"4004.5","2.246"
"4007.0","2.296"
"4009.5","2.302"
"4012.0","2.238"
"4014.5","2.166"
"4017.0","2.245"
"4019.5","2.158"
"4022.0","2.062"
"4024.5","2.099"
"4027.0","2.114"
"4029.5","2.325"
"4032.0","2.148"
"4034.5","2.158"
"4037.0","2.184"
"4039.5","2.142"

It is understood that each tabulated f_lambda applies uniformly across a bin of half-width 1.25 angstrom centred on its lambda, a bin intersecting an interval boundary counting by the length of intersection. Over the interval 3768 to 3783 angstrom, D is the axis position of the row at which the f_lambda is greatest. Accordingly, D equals 3774.5 angstrom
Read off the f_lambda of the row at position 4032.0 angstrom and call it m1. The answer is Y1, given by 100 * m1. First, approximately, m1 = 2.148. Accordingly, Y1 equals 215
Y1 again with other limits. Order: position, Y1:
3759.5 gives 287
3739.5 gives 289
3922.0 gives 259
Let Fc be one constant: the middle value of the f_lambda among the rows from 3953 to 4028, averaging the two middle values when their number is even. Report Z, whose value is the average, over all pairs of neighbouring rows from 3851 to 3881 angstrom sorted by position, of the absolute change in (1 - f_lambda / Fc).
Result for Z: 0.061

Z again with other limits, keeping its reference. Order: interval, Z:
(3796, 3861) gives 0.061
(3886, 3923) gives 0.046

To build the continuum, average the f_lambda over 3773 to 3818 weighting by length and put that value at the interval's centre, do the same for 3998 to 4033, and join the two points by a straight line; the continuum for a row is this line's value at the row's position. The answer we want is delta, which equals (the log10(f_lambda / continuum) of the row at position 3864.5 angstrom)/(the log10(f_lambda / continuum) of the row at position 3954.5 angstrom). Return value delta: 5.0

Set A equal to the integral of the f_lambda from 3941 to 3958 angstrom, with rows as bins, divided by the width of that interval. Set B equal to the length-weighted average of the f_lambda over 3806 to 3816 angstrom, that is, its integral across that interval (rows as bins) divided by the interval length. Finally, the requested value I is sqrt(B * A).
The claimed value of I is 2.47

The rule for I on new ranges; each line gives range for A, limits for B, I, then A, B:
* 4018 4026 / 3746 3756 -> 2.43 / 2.1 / 2.79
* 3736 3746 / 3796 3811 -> 2.68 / 2.7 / 2.62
